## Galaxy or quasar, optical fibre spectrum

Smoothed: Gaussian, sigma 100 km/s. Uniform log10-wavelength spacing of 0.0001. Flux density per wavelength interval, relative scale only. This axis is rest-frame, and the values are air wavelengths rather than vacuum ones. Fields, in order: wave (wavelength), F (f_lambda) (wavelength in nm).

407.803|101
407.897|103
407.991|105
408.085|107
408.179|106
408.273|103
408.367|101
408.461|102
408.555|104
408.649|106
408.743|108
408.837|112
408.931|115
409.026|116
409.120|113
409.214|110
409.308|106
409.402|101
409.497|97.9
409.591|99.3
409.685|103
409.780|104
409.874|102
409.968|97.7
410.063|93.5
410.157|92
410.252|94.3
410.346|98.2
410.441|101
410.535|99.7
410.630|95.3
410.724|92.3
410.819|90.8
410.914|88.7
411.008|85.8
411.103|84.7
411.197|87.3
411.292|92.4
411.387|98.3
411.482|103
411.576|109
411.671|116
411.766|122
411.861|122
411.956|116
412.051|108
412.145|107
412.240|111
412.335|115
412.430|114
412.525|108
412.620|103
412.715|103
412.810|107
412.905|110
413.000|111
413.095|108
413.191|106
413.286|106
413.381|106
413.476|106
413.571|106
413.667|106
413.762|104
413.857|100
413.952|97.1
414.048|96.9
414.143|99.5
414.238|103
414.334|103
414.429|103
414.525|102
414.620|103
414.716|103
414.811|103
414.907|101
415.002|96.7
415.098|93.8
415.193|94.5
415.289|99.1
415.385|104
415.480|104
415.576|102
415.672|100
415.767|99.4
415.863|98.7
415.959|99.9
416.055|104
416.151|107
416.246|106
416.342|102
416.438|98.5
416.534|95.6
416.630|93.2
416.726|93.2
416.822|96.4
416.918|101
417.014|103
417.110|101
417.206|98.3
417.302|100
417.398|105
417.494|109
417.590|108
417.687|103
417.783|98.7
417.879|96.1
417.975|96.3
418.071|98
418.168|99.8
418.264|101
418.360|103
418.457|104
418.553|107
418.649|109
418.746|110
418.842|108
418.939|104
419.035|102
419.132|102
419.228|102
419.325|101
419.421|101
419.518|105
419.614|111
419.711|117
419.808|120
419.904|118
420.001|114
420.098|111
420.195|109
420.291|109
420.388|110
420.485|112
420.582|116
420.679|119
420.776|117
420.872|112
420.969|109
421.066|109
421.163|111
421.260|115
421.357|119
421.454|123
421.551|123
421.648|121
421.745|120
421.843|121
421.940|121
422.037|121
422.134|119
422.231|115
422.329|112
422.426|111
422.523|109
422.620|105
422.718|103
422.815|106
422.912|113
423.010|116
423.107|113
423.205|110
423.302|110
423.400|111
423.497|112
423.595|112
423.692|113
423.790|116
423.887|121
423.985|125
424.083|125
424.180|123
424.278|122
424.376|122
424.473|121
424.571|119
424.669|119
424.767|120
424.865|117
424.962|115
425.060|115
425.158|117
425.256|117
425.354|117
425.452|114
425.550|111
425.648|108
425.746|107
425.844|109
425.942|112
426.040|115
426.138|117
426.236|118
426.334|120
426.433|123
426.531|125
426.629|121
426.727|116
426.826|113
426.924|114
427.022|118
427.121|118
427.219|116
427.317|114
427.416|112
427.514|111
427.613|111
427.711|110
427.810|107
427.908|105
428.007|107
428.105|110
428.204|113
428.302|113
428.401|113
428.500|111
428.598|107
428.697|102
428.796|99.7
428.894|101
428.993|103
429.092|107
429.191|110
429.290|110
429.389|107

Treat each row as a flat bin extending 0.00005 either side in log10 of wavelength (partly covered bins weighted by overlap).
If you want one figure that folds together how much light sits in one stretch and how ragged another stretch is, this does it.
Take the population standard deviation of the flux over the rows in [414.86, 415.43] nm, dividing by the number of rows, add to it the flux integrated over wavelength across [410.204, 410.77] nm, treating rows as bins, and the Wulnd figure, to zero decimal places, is 58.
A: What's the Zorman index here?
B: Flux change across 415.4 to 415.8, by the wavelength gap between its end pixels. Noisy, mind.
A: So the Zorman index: -16.0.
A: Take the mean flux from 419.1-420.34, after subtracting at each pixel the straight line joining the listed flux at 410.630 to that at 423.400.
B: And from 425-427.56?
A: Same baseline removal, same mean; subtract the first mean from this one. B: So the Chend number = -2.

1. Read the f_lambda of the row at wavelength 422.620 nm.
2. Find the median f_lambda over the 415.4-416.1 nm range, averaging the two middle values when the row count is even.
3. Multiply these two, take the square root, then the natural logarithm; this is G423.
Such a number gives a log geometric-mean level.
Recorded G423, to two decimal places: 4.63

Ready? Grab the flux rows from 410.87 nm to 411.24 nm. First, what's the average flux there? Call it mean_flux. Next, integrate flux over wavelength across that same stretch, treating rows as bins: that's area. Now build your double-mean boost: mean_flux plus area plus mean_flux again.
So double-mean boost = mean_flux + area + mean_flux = 206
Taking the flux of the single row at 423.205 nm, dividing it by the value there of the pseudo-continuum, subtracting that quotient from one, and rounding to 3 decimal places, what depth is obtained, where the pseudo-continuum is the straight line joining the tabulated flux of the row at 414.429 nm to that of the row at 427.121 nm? 0.030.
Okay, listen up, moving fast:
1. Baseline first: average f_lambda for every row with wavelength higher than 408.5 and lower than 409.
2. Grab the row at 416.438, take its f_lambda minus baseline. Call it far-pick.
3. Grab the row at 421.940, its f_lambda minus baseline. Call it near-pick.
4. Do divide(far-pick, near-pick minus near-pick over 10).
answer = -1.0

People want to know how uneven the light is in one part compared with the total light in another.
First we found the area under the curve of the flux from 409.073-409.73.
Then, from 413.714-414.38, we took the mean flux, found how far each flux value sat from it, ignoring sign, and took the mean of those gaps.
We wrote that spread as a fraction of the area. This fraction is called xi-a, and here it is 0.035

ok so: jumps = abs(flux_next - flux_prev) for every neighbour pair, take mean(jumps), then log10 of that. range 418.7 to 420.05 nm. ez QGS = 0.42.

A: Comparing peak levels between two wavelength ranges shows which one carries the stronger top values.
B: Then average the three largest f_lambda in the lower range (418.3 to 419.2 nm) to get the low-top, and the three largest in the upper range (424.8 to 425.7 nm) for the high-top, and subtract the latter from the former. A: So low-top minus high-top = -8.0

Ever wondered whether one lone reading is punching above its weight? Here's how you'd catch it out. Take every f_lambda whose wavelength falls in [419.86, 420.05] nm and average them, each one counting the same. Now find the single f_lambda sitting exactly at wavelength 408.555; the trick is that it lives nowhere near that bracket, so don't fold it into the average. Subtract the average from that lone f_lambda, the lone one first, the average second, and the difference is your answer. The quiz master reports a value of -12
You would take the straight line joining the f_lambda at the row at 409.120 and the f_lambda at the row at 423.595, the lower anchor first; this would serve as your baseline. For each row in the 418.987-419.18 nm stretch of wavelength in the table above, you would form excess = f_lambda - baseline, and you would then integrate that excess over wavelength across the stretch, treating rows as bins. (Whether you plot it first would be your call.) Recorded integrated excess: -1.99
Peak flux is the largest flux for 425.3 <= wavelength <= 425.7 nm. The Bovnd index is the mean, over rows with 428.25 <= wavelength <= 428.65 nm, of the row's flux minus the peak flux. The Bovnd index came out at -6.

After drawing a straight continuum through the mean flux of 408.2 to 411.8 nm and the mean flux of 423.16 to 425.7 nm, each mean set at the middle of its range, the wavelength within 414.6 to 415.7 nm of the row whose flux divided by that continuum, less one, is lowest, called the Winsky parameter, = 415.098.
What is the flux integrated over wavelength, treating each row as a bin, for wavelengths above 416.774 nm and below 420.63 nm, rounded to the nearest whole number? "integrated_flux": 407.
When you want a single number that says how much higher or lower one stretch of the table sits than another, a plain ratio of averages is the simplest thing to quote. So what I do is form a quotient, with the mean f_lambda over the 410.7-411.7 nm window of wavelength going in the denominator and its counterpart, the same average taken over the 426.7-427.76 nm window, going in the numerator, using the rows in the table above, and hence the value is 1.20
